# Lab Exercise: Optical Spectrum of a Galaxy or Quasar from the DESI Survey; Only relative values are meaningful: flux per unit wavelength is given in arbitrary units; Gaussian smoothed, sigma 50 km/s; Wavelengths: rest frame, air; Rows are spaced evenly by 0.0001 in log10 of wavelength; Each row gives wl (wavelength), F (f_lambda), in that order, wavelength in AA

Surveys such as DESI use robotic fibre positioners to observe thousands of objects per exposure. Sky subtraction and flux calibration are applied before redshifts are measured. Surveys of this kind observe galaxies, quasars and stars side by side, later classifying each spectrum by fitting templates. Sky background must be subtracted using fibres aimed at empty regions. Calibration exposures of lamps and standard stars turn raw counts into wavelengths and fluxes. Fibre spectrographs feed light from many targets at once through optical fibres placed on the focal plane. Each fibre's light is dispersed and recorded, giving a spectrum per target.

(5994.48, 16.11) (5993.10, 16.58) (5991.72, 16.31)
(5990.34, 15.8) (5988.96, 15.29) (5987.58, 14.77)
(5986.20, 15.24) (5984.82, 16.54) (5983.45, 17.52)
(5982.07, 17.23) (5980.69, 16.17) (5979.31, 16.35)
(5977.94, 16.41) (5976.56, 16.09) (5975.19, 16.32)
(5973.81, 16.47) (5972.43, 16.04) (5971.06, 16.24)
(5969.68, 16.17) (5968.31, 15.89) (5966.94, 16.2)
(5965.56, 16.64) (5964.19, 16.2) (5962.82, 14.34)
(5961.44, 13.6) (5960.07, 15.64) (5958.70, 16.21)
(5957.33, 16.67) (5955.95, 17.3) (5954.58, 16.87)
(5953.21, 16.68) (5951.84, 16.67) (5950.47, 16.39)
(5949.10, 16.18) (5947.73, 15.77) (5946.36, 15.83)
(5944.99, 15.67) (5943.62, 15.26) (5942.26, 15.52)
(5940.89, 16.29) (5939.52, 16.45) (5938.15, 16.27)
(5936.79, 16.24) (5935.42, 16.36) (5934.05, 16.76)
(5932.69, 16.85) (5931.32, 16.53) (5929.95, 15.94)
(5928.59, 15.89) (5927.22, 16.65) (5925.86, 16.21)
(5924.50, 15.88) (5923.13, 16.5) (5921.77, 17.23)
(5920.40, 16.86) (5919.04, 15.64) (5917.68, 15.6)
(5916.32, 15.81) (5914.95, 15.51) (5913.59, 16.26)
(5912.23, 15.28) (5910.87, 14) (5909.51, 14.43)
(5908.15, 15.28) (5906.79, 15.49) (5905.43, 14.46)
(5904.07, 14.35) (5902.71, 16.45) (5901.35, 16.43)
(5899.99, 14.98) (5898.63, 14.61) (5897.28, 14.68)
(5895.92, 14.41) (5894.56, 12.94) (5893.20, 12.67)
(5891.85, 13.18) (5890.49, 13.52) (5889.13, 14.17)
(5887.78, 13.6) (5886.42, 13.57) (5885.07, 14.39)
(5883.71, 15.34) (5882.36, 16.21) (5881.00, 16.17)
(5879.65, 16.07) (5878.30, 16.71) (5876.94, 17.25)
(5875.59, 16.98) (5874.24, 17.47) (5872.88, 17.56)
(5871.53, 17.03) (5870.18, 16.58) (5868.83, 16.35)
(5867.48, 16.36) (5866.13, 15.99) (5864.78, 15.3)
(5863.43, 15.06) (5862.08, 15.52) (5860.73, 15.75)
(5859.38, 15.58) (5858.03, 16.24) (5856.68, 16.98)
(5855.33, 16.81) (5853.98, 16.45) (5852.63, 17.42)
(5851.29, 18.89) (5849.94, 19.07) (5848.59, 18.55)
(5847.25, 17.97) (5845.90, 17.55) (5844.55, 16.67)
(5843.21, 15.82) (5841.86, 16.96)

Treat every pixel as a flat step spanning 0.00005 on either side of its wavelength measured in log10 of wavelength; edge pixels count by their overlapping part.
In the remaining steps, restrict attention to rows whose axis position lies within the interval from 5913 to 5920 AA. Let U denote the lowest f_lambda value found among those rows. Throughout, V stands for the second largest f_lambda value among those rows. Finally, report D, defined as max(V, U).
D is 15.8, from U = 15.51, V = 15.81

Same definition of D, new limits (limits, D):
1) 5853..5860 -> 16.8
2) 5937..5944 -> 16.3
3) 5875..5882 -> 17.0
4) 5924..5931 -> 16.2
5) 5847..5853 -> 18.9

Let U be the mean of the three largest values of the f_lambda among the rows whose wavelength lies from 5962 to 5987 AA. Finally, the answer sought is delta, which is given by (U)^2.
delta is 293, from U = 17.1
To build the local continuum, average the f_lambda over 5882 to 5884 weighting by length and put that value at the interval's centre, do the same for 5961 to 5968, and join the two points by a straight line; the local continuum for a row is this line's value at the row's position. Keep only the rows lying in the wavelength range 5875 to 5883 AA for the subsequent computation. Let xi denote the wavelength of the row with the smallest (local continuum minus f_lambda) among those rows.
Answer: 5876.94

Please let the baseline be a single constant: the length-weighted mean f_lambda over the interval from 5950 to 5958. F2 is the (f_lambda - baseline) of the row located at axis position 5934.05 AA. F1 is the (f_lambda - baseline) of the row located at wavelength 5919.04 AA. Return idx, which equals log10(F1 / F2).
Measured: 2.66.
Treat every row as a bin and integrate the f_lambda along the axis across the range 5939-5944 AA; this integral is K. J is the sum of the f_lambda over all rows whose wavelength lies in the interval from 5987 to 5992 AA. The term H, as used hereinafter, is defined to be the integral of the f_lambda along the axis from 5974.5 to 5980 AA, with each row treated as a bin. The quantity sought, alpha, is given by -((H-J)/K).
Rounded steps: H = 89.7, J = 62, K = 79.6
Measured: -0.35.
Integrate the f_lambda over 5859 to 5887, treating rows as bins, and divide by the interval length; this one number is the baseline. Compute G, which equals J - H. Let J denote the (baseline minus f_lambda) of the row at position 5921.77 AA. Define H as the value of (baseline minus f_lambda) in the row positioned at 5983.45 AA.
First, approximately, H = -1.4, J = -1.2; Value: 0.3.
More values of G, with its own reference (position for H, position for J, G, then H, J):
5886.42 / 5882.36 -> -2.6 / 2.5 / -0.1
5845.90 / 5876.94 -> 0.3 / -1.5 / -1.2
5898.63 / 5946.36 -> -1.2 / 1.5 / 0.2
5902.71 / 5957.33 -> -0.2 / -0.4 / -0.6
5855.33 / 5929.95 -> 0.9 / -0.7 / 0.1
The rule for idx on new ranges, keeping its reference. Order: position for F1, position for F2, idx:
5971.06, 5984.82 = 0.37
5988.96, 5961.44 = -0.33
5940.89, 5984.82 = 0.33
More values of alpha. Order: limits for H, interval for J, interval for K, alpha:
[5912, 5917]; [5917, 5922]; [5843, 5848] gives -0.16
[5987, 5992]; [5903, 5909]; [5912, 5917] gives -0.23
